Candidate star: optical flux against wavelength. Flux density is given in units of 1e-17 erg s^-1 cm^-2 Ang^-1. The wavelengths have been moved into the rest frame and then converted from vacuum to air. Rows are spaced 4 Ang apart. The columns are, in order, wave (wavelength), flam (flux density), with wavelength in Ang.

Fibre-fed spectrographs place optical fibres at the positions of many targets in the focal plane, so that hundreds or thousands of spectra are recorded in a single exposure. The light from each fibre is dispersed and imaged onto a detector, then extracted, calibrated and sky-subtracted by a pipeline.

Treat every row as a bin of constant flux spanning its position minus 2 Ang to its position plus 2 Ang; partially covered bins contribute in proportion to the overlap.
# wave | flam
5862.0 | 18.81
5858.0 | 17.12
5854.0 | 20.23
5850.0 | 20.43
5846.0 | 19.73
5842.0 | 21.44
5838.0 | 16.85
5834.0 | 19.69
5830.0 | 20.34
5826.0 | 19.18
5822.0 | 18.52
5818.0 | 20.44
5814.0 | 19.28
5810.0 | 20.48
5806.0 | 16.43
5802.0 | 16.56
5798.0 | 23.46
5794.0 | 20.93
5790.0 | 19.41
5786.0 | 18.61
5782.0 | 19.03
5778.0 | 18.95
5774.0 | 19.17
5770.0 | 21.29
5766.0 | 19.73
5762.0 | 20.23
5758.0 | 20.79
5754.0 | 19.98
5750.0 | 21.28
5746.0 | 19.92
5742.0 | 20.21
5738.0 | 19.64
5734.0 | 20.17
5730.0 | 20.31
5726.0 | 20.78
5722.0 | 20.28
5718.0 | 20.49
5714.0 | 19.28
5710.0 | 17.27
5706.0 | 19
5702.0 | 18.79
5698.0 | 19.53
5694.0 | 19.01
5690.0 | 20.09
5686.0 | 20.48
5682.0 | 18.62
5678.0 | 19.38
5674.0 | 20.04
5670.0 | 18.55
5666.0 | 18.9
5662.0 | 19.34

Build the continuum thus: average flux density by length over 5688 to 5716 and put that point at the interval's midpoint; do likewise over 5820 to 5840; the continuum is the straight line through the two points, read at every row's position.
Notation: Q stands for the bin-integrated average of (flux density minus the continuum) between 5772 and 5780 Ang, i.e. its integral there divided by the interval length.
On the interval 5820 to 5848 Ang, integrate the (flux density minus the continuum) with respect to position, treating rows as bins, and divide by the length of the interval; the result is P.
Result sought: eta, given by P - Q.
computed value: 0.4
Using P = 0.5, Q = 0.1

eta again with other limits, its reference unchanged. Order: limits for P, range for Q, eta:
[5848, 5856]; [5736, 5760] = 0.1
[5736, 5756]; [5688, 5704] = 0.9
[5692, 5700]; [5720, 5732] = -1.2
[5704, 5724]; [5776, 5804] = -0.3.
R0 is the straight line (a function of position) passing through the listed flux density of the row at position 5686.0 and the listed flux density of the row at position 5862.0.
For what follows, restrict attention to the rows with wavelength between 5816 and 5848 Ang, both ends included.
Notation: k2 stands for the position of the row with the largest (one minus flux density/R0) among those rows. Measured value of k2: 5838.0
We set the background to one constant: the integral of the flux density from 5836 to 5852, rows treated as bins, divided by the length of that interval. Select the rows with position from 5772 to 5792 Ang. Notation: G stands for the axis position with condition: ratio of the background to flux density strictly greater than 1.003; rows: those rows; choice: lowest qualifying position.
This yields 5774.0 Ang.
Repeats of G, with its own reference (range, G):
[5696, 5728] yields 5698.0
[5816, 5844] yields 5822.0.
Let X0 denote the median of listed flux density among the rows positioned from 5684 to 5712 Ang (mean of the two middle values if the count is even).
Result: 19.01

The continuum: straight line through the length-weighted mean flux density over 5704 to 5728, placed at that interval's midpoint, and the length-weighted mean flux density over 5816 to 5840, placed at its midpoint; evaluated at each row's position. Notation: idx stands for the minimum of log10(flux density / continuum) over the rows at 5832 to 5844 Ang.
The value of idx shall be -0.055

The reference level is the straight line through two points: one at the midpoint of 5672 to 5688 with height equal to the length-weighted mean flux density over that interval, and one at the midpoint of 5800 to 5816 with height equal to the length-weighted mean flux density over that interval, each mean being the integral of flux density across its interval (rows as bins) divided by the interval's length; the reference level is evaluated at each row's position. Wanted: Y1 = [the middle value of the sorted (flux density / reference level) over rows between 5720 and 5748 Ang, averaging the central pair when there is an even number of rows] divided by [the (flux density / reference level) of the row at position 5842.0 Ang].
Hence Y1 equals 0.88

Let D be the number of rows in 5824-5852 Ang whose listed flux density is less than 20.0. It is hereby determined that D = 4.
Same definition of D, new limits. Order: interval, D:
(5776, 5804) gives 5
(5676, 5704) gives 5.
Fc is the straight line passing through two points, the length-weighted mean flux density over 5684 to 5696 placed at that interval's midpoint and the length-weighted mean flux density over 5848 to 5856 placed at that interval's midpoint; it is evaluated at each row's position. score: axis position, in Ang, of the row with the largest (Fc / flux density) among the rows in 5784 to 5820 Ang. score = 5806.0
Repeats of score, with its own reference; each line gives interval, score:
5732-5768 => 5738.0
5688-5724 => 5710.0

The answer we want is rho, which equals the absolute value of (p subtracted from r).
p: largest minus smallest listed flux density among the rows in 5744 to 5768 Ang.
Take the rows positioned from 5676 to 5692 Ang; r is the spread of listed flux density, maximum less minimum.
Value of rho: 0.3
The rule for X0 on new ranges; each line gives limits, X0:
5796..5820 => 19.86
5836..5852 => 20.08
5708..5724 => 19.78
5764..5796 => 19.29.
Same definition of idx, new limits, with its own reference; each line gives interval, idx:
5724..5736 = 0.016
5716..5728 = 0.017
